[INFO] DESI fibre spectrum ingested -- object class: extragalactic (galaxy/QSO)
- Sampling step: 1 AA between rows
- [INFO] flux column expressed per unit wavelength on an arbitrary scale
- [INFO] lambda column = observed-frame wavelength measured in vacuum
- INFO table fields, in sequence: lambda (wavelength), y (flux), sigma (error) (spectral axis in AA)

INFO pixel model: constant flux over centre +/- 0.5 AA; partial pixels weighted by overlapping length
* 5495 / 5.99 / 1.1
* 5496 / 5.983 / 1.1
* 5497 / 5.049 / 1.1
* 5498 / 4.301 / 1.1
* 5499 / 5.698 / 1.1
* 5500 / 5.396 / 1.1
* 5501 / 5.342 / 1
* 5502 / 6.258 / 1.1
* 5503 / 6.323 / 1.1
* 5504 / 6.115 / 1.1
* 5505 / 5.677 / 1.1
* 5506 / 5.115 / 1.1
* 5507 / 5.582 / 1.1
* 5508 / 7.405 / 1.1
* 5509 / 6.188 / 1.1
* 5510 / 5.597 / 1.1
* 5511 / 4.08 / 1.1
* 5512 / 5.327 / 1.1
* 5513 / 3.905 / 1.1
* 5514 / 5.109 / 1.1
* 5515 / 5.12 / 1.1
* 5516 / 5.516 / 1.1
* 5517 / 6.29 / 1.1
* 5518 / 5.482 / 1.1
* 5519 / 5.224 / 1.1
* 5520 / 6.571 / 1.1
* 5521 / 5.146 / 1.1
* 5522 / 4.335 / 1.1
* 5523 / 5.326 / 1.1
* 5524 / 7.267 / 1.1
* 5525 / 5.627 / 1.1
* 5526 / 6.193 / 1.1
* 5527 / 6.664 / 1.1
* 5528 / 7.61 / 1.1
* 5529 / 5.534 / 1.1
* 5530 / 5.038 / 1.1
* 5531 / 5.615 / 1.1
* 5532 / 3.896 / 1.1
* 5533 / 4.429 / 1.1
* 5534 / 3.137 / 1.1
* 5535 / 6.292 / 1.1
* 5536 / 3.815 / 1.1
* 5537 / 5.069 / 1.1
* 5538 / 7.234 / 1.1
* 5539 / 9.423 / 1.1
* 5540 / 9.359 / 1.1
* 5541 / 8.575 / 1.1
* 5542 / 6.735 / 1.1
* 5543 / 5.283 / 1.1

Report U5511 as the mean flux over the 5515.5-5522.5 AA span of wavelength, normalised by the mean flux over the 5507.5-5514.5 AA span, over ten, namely 0.103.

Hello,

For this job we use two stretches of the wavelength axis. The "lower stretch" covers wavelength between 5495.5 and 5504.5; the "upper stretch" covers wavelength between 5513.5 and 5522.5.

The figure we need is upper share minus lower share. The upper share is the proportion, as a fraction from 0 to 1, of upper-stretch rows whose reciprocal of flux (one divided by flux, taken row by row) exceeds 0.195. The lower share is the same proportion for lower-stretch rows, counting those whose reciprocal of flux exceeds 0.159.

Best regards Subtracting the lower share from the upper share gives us -0.56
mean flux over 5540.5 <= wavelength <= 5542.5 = 7.7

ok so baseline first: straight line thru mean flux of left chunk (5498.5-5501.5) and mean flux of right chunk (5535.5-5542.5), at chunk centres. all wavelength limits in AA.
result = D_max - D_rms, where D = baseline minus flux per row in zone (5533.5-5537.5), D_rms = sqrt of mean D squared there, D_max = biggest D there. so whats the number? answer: 1.1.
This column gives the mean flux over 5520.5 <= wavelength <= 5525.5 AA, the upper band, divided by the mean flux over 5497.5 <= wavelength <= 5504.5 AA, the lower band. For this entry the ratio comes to 0.98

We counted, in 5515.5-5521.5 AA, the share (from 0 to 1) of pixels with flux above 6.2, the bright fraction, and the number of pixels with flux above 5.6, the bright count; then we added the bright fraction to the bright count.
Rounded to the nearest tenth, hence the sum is 2.3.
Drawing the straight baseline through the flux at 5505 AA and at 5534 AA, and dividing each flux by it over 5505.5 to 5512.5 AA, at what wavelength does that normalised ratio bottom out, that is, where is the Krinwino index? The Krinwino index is 5511 AA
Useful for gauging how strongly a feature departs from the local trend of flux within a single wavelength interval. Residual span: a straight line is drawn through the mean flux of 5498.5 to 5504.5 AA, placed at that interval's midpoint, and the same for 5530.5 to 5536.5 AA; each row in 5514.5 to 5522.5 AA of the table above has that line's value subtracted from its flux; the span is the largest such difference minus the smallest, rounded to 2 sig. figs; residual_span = 2.2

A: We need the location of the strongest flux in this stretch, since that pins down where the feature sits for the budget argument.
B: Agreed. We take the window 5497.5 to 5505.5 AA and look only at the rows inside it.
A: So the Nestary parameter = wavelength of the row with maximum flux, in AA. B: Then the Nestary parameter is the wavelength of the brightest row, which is 5503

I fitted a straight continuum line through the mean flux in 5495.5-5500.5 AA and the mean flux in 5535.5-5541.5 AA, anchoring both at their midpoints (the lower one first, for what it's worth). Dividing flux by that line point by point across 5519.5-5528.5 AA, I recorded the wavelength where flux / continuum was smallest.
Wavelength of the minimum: 5522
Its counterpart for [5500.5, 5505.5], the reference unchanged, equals 5501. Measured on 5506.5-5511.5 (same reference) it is 5511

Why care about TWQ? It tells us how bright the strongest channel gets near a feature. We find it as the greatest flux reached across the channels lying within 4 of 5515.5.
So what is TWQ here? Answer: 6.29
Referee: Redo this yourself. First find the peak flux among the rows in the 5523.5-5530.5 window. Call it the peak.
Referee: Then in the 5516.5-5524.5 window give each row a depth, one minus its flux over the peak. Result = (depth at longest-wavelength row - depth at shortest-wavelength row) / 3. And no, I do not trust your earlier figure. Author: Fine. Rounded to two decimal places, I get -0.04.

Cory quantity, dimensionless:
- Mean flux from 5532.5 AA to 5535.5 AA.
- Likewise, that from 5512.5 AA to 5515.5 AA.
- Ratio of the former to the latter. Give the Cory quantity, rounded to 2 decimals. 0.98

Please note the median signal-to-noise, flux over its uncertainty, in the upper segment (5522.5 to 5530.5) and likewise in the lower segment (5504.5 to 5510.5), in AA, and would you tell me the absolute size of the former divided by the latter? 1.05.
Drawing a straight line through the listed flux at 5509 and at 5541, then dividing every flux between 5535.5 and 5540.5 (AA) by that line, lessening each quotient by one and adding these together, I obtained -0.84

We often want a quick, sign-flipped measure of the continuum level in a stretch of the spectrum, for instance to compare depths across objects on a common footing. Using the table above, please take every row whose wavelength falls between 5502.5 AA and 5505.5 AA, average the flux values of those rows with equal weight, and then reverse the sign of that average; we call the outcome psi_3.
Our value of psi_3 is -6.0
